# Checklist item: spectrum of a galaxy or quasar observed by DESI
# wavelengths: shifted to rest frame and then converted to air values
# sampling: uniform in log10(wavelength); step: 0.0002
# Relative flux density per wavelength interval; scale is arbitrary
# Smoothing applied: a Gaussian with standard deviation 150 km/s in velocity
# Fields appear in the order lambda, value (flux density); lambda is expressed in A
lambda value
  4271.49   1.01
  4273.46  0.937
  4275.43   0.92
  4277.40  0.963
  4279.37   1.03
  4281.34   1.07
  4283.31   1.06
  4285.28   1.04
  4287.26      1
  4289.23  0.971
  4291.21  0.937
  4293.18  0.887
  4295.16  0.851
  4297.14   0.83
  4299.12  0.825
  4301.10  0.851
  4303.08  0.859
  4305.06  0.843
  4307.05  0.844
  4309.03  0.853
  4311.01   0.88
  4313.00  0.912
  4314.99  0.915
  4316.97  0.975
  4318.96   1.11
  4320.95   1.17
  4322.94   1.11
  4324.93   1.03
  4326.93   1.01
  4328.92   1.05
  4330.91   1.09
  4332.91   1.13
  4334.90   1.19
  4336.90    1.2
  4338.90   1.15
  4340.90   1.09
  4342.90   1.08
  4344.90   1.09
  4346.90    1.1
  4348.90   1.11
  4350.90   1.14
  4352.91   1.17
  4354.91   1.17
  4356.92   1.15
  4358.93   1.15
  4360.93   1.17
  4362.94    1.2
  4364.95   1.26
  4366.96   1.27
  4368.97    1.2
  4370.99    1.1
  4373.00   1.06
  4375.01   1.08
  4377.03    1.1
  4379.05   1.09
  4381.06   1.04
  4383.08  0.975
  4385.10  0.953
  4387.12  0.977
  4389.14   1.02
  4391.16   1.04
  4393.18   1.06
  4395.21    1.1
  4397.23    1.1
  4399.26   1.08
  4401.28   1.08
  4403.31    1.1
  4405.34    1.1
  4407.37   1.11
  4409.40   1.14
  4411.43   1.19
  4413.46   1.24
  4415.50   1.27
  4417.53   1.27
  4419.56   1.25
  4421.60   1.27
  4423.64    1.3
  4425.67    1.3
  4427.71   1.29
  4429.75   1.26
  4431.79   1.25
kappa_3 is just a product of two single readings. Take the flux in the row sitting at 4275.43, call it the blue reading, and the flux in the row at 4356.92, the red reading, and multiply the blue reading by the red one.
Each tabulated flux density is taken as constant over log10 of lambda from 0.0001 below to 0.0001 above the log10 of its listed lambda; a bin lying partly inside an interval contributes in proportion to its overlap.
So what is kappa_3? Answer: 1.1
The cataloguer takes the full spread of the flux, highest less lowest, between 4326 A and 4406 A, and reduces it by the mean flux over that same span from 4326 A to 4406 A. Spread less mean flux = -0.79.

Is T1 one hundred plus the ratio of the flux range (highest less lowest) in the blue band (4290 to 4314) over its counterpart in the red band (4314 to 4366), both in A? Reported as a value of 100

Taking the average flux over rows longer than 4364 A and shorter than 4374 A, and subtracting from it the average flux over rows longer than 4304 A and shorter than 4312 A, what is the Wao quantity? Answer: 0.32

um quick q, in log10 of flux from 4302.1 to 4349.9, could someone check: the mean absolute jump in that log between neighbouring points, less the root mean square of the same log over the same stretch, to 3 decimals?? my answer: -0.036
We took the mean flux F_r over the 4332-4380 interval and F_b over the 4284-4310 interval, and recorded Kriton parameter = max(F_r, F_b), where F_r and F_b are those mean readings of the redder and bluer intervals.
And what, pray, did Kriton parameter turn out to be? 1.14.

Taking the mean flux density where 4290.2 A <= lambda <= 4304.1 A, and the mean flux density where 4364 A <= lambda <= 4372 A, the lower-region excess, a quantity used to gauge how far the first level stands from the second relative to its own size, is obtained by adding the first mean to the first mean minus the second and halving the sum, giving 0.26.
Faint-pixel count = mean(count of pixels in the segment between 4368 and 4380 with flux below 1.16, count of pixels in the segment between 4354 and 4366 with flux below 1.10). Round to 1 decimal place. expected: 2.5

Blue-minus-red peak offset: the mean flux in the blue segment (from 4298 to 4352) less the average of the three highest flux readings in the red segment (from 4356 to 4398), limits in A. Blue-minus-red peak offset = -0.22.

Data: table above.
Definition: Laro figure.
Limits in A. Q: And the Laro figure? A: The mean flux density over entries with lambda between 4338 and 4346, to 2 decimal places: 1.10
